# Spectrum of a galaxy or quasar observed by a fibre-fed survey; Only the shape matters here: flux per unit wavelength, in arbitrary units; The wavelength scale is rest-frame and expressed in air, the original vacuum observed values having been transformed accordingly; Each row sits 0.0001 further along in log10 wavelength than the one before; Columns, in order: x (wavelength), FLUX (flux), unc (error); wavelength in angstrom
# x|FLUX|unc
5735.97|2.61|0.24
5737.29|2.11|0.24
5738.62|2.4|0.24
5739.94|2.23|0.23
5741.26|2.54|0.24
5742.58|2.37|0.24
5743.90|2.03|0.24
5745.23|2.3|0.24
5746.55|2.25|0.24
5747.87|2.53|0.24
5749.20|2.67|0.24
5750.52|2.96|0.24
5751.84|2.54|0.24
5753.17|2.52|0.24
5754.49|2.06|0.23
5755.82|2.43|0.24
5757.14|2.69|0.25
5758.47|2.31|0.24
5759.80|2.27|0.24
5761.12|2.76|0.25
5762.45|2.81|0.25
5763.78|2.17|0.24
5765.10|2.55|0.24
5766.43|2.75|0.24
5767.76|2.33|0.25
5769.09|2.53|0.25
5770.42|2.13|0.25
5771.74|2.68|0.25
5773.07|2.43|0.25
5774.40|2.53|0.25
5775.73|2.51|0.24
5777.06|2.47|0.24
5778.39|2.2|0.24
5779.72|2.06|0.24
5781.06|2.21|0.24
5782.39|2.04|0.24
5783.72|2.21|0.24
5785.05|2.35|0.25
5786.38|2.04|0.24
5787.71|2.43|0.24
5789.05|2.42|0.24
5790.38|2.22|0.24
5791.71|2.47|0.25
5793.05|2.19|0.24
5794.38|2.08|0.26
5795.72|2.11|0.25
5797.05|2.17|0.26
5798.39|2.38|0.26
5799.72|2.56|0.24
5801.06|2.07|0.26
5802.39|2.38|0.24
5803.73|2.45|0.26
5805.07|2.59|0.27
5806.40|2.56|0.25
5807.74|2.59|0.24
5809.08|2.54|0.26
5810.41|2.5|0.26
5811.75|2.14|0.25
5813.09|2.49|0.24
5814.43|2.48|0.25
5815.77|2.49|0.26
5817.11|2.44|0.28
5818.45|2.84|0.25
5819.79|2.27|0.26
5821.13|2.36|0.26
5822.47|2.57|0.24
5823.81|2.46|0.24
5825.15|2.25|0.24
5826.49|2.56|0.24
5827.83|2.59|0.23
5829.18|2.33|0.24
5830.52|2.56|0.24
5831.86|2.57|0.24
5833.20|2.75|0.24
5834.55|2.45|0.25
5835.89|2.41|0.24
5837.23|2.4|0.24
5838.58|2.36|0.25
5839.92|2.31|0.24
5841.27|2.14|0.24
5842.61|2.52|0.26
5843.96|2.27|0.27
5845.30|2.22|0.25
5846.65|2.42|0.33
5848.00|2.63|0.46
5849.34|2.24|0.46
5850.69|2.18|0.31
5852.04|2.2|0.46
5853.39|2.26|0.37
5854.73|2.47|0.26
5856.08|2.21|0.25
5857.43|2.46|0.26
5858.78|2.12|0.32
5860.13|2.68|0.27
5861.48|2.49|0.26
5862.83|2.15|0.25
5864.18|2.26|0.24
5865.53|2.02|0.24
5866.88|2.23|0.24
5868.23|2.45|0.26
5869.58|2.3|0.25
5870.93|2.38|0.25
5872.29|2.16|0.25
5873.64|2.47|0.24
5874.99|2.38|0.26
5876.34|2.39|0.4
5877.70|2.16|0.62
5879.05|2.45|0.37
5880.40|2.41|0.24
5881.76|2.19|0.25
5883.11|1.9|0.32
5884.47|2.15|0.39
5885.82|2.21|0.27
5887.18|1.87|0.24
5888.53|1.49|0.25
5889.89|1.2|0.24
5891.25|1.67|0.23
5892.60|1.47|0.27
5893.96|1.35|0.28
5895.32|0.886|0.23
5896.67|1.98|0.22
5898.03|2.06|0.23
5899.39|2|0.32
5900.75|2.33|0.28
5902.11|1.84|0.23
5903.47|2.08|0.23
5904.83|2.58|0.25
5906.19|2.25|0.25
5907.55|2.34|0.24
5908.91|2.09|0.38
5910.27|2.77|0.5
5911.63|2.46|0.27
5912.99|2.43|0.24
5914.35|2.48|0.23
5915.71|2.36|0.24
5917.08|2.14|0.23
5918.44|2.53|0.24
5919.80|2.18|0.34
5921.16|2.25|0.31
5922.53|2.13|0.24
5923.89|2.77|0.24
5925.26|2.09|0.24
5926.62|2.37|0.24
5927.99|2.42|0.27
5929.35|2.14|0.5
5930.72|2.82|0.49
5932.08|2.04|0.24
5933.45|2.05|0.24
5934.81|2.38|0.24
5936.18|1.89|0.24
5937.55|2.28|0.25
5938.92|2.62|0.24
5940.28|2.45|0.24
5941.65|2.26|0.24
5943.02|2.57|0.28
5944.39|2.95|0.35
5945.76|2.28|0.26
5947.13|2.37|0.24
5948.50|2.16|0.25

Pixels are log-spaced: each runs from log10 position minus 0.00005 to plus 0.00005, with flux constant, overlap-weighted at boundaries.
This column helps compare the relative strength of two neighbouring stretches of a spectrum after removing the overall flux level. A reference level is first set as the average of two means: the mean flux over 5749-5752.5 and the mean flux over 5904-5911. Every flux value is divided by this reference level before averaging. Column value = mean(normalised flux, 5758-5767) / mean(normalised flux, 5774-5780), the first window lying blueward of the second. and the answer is 1.07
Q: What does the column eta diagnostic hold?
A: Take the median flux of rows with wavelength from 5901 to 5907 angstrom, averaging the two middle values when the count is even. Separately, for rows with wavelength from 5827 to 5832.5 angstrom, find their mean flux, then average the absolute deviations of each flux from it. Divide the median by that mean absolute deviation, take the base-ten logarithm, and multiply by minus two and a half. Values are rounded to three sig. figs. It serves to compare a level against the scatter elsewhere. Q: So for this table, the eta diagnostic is -3.44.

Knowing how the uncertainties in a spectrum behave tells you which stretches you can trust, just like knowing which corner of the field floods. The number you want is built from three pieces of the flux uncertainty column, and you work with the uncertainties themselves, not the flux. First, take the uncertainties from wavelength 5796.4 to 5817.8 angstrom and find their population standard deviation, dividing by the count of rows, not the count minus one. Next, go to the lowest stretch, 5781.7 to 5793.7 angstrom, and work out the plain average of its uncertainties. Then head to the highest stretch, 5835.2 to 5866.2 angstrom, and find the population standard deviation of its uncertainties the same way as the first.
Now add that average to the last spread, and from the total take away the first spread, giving 0.304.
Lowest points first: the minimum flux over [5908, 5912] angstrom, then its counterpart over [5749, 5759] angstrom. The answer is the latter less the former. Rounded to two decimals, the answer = -0.03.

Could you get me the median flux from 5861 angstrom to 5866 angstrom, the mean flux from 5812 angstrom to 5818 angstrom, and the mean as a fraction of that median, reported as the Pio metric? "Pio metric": 1.12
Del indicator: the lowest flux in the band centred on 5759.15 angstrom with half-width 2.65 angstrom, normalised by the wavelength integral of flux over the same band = 0.171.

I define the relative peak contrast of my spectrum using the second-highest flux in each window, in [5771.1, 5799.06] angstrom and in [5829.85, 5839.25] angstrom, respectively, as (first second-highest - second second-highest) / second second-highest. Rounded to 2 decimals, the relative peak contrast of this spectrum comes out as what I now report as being -0.02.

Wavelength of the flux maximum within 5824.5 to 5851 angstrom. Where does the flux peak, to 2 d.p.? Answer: 5833.20 angstrom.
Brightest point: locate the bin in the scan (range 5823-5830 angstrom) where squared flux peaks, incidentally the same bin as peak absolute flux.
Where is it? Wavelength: 5827.83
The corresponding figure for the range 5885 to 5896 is 5885.82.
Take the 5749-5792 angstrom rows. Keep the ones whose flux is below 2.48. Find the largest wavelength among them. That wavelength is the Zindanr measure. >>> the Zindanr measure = 5791.71 angstrom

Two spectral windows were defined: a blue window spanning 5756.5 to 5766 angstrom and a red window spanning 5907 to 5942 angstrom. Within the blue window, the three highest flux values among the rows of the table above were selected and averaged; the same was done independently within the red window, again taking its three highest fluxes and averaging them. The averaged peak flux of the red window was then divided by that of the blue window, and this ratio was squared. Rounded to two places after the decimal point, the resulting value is 1.02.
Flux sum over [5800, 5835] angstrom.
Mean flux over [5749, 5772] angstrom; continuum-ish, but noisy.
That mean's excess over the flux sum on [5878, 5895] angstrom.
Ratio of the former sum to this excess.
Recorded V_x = -3.2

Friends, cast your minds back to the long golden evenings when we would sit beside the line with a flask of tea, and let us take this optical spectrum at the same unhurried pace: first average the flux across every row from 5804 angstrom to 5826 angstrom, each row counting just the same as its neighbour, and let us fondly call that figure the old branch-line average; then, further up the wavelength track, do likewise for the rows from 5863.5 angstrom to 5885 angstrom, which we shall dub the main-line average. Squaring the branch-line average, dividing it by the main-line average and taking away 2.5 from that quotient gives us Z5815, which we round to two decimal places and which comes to 0.20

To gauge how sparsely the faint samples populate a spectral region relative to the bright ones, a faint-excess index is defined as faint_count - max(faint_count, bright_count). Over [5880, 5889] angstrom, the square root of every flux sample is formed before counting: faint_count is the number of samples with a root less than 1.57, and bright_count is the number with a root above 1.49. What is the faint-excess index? 0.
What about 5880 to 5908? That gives 0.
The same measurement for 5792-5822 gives -4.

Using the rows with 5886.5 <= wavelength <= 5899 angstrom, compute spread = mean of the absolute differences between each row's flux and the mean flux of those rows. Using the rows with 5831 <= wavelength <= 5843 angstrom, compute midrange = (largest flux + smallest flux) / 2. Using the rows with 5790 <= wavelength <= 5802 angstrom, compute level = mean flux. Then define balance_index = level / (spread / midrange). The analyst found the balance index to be 18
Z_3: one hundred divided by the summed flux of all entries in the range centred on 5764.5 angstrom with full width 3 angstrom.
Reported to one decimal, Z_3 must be 21.2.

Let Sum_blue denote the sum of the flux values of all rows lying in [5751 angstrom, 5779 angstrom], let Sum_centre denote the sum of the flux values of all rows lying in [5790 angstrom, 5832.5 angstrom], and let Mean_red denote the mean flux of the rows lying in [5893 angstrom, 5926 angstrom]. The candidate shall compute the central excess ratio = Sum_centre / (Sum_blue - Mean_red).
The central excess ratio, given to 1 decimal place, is 1.6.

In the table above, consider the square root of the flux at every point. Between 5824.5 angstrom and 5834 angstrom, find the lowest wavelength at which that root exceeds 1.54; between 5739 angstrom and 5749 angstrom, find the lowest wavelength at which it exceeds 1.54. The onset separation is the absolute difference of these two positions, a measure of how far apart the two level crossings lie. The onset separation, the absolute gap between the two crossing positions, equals 85.2 angstrom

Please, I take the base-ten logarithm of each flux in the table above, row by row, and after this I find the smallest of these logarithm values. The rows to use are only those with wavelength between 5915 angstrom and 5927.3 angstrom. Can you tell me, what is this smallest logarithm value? 0.32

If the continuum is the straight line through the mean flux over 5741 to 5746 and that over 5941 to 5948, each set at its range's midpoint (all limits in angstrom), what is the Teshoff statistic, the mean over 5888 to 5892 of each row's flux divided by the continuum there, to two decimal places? 0.60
